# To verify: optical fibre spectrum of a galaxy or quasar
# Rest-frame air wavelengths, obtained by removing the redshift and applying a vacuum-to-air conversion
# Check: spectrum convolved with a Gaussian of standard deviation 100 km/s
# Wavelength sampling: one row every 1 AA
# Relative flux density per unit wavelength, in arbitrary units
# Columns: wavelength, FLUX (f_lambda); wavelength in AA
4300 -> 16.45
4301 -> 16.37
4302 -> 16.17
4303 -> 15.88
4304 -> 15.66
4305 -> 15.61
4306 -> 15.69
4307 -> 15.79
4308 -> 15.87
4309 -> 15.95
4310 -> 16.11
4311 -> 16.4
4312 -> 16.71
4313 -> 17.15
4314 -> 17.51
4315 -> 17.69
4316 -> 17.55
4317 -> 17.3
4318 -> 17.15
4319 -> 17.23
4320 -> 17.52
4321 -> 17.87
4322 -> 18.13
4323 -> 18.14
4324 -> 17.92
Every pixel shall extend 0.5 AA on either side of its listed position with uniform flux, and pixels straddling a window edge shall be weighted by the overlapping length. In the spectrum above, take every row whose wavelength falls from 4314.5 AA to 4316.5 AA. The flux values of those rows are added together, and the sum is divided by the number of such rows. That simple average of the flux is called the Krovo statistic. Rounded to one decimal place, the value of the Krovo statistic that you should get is 17.6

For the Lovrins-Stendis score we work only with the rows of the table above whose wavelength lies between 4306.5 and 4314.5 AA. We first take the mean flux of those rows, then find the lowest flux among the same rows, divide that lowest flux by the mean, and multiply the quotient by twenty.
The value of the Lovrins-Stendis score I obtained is 19.2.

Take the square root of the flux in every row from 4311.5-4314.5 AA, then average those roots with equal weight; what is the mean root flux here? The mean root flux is 4.14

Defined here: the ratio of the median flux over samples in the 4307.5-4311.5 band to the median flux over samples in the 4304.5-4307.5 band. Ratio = 1.02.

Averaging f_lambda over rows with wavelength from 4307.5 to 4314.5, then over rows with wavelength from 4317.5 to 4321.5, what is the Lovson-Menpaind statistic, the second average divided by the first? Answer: 1.06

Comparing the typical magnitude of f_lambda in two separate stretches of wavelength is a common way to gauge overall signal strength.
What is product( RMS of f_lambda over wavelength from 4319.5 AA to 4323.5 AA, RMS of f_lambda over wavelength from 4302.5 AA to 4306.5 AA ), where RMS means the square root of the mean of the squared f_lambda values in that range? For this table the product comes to 281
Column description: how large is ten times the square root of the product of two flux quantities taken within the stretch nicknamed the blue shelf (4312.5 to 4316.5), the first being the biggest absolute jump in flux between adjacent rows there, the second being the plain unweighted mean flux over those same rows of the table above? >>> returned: 25.1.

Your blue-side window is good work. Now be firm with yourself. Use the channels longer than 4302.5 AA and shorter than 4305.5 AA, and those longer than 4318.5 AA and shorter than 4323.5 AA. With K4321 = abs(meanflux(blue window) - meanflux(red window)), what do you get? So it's 2.1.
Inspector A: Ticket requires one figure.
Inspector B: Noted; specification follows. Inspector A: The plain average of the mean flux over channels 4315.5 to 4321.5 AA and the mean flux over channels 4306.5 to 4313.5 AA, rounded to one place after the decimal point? 16.9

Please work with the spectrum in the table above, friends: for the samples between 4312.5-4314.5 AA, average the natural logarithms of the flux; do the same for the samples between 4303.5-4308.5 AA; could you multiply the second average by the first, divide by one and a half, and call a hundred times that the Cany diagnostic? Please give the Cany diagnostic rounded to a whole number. 524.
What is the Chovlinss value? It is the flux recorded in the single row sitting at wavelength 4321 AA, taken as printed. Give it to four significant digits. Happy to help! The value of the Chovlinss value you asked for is 17.87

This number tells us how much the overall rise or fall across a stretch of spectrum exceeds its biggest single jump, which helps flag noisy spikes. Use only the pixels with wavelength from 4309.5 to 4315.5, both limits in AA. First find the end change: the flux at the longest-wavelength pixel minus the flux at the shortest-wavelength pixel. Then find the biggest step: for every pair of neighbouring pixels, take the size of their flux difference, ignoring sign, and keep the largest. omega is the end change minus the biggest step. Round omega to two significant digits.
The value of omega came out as 1.1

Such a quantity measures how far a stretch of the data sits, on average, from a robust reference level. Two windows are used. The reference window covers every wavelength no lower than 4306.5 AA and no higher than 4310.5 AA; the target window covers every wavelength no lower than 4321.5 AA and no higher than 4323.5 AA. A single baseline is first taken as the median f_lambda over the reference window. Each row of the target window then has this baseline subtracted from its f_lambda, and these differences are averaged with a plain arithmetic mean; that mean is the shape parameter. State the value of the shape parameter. 2.2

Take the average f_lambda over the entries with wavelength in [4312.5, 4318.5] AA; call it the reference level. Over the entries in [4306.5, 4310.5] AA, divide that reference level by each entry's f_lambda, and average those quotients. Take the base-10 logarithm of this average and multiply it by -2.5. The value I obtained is -0.10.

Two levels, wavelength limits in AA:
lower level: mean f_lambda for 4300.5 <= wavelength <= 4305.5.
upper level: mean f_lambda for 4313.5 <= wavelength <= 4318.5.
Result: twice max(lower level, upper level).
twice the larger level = 34.9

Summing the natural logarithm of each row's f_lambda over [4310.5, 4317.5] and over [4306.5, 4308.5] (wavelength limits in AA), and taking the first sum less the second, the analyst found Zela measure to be 14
